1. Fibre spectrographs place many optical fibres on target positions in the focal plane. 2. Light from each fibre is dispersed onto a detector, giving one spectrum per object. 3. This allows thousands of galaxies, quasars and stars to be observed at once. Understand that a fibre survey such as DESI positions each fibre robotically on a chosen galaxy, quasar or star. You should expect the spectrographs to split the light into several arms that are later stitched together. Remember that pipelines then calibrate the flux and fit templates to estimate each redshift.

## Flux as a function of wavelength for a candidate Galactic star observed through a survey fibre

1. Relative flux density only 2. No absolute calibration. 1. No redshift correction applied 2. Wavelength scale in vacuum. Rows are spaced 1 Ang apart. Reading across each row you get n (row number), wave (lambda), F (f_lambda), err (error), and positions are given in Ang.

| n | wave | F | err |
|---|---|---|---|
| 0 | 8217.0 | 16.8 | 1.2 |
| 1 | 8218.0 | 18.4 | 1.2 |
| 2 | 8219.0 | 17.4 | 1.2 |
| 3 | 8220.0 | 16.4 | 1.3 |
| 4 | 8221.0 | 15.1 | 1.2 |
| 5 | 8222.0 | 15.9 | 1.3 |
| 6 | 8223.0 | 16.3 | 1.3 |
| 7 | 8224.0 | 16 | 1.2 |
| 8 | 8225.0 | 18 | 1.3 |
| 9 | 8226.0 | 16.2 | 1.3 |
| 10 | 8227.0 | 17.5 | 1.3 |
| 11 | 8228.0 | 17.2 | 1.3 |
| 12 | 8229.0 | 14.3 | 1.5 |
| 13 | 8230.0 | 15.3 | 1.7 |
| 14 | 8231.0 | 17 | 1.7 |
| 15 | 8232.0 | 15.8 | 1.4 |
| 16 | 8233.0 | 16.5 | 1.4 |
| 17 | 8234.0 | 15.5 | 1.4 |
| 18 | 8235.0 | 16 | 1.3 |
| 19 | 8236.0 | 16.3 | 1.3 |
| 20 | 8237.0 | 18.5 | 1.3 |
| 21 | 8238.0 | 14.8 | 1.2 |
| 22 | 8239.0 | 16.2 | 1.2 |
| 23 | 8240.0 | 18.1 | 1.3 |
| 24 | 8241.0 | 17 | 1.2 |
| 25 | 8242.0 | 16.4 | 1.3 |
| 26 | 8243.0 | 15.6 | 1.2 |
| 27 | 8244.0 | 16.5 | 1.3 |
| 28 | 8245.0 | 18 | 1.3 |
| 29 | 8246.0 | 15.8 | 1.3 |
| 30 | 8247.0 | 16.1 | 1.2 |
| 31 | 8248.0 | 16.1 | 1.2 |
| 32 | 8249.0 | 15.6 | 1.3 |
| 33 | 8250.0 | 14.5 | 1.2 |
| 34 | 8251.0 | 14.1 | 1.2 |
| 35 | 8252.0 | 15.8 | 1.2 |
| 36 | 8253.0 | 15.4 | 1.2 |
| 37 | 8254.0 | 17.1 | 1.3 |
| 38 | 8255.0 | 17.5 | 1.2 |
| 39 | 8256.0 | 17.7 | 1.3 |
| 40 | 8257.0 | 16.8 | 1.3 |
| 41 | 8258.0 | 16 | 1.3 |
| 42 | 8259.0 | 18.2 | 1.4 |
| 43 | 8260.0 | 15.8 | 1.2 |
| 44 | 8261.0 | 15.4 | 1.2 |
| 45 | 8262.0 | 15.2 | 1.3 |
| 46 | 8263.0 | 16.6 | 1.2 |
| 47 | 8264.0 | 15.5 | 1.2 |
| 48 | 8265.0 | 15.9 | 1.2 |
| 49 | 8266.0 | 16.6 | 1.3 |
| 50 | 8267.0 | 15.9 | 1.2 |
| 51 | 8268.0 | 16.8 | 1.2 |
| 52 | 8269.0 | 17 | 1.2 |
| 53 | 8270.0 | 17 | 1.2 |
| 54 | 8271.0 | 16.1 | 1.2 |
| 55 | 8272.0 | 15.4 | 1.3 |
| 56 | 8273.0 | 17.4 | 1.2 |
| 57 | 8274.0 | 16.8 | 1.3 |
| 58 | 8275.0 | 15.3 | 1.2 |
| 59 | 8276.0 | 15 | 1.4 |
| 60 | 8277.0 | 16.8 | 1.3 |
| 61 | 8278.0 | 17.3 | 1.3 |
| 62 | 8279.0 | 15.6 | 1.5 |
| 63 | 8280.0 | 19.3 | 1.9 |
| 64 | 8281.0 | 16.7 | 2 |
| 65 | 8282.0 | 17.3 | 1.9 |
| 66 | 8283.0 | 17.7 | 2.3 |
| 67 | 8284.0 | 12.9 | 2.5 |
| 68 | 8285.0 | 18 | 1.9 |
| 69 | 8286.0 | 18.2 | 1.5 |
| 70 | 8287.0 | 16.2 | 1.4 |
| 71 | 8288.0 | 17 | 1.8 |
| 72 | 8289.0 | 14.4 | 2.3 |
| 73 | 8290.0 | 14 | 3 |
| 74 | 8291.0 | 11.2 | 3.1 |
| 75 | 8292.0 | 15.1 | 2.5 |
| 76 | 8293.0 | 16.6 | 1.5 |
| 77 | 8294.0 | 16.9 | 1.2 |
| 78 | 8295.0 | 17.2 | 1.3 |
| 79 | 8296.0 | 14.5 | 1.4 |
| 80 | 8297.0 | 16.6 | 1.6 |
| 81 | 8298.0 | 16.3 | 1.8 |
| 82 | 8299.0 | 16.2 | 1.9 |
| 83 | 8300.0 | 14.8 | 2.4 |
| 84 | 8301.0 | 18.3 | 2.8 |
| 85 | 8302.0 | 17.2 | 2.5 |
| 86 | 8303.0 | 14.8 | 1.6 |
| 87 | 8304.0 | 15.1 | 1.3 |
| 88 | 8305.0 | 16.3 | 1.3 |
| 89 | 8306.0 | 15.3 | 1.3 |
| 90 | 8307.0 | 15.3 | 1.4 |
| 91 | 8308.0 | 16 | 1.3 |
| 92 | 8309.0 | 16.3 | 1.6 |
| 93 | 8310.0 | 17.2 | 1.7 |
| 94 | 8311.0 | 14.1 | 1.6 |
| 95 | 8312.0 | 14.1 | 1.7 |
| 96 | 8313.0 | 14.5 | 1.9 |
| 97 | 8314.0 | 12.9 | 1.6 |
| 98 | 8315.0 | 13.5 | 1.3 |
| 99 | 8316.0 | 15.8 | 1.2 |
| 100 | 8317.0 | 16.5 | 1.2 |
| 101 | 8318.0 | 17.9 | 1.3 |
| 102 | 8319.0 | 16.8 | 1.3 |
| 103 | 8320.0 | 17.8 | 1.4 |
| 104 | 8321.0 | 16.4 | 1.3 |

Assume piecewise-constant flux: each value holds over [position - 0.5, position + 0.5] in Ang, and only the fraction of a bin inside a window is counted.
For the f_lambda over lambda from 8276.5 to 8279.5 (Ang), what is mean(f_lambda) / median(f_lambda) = 0.99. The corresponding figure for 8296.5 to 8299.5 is 1.00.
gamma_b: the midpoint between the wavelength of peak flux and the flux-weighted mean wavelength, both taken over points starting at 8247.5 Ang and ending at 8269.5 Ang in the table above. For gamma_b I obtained 8258.8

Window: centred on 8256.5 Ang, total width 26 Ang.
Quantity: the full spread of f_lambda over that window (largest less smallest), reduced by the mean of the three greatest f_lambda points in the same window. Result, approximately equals -13.9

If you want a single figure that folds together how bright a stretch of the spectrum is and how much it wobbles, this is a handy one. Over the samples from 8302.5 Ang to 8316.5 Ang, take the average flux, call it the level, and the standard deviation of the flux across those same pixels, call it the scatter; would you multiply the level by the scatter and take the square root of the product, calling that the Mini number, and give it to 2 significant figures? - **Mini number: 4.2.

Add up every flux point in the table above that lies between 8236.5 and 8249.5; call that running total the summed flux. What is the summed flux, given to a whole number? 215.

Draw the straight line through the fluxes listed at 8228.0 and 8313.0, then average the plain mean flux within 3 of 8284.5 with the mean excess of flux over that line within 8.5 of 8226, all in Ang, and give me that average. 7.93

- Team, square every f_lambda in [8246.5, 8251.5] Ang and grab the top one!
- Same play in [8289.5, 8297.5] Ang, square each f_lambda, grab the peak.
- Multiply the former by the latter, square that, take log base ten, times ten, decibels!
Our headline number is 97.7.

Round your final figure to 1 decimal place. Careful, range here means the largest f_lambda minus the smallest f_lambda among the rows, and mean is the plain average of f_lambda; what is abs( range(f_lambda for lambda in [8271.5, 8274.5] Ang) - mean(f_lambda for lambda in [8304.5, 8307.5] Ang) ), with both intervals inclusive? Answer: 13.6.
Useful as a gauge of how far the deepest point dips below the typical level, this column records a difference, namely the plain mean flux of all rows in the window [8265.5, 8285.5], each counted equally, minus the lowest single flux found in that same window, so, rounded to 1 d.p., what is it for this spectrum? 3.6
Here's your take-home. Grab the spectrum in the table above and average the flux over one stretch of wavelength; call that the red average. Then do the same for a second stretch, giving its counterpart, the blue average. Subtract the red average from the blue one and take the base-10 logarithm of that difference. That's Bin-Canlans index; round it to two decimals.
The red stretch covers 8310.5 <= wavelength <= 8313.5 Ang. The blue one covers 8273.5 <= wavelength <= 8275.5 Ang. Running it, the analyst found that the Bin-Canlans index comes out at 0.26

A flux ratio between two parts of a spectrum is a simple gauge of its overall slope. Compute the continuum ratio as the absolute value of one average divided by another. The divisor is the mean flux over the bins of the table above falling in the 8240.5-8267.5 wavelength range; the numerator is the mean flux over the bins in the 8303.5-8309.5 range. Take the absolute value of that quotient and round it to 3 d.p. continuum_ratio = 0.971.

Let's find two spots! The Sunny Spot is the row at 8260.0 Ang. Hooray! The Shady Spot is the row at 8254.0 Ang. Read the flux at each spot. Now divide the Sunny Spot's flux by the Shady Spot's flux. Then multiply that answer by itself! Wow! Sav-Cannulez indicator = 0.85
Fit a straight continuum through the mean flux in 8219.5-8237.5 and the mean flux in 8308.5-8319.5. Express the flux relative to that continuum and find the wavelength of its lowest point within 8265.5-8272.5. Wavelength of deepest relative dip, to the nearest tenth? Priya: 8272.0 Ang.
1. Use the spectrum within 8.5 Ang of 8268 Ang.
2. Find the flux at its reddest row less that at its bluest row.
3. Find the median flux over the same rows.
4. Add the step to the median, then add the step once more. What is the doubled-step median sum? 14.3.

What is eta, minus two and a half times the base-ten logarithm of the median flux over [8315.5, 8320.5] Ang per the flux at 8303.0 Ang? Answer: -0.14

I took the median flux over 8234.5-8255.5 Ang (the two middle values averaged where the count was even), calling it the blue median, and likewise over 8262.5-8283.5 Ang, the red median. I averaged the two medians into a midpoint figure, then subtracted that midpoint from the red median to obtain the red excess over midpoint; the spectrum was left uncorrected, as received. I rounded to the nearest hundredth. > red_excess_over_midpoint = 0.30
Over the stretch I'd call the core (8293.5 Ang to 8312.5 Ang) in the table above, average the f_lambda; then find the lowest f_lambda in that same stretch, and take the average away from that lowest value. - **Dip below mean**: -1.8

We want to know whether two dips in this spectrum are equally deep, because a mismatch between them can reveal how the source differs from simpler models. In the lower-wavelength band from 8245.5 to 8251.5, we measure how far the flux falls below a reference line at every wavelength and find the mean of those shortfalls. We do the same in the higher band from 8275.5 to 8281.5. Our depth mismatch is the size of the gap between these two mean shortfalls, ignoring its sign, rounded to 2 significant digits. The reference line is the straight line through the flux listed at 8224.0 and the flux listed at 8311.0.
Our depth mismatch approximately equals 2.1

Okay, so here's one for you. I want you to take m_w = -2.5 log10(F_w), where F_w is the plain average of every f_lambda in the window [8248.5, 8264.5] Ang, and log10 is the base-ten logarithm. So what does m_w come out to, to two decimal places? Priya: -3.02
